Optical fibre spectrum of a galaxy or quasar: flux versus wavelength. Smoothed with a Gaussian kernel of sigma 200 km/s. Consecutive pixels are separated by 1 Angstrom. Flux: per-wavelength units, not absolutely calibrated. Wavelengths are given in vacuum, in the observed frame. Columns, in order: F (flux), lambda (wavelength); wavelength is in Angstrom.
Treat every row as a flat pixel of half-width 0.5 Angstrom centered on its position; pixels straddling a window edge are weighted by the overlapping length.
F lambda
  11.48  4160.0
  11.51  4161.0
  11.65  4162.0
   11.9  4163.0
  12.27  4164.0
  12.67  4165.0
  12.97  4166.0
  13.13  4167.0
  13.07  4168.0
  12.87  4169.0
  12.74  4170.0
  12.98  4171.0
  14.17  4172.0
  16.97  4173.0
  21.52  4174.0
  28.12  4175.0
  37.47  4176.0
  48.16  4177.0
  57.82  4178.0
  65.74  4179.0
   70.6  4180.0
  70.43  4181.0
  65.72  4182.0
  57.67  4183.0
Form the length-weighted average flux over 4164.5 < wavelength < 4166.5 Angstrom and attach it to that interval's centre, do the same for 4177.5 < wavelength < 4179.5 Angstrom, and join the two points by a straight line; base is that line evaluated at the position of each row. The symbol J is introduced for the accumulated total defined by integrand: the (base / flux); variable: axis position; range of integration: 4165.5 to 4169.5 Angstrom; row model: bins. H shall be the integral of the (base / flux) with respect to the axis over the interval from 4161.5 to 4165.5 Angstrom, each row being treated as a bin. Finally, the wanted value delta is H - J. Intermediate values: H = 2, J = 6.3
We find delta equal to -5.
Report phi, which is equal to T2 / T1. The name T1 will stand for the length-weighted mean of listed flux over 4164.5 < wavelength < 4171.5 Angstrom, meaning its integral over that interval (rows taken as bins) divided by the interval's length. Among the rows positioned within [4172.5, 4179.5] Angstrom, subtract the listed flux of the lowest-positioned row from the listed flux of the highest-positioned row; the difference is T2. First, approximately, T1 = 13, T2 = 48.8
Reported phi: 3.78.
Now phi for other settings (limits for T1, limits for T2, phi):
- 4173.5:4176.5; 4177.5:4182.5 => 0.27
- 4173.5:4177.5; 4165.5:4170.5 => -0.01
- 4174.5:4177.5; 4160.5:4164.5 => 0.02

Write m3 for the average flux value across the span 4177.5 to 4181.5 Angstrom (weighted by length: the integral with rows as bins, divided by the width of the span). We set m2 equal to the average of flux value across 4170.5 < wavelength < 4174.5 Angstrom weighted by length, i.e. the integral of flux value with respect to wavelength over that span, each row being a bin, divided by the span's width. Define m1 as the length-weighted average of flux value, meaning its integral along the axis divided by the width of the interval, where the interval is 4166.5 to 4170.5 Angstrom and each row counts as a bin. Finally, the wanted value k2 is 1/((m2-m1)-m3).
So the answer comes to -0.016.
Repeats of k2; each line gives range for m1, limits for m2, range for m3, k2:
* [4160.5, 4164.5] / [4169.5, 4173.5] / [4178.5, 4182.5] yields -0.015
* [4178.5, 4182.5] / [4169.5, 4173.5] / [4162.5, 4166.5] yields -0.015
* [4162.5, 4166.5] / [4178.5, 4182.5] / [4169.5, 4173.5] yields 0.024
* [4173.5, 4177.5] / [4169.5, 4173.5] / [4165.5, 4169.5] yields -0.031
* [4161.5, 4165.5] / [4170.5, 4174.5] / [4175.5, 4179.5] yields -0.021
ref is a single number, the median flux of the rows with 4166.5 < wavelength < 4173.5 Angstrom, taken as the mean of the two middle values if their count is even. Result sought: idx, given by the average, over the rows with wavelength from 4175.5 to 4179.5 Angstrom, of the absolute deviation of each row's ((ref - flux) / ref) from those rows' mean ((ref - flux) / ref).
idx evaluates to 0.73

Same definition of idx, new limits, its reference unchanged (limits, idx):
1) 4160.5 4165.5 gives 0.03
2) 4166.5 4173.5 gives 0.08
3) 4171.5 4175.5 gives 0.35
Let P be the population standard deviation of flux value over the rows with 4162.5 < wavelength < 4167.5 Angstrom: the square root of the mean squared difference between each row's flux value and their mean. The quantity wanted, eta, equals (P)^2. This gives 0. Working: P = 0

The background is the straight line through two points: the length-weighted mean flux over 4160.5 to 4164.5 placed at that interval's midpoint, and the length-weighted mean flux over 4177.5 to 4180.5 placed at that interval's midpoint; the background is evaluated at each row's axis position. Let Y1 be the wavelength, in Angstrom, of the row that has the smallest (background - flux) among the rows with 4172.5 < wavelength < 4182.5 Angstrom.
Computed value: 4180.0 Angstrom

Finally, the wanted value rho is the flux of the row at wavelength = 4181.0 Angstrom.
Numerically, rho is 70.43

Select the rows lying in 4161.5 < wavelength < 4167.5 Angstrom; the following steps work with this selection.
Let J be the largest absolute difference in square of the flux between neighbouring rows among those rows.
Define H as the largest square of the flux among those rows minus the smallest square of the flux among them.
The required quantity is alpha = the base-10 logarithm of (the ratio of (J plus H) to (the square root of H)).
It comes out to 0.9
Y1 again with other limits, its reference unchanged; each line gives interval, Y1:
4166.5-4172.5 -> 4167.0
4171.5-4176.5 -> 4176.0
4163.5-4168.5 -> 4164.0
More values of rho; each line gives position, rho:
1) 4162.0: 11.65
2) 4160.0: 11.48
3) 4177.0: 48.16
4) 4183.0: 57.67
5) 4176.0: 37.47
